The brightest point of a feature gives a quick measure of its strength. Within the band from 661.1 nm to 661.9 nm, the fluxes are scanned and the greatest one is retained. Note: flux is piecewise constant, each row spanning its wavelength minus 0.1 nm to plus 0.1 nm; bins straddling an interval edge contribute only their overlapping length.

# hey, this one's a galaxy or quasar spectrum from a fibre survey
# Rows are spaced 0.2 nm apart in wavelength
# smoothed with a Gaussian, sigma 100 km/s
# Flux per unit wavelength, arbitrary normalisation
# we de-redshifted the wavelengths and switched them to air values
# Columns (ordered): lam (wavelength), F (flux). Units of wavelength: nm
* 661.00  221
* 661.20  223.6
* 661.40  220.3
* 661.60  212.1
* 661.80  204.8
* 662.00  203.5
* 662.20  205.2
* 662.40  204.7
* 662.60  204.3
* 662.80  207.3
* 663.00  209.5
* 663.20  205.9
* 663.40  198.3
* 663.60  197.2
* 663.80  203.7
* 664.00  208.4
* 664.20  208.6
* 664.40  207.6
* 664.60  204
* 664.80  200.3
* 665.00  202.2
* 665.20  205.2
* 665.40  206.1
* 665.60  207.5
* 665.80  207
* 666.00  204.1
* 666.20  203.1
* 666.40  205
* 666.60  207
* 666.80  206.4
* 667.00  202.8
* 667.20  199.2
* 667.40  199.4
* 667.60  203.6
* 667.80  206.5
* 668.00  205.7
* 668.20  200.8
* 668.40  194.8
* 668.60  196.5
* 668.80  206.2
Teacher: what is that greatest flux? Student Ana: 223.6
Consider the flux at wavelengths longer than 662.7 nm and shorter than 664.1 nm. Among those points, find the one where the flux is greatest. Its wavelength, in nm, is 663.00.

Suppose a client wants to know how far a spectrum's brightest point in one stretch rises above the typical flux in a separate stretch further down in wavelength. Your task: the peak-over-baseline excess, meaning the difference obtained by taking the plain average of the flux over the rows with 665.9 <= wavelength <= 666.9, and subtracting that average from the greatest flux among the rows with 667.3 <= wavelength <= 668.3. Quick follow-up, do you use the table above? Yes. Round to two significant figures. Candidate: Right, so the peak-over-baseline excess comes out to 1.4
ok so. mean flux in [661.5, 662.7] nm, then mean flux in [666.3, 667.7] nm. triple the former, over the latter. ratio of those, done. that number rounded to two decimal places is 3.04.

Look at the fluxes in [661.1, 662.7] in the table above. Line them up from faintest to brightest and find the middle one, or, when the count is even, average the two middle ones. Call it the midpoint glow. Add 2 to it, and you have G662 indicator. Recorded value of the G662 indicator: 207.0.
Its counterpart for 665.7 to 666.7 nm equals 207.0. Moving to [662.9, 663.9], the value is 205.7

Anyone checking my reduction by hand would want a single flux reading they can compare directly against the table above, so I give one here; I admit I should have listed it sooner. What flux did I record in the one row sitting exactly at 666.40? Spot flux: 205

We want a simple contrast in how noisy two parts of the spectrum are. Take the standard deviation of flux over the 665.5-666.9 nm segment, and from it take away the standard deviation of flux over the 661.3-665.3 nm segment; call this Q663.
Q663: -3.3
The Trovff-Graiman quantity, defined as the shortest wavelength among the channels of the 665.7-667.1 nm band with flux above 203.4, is 665.80 nm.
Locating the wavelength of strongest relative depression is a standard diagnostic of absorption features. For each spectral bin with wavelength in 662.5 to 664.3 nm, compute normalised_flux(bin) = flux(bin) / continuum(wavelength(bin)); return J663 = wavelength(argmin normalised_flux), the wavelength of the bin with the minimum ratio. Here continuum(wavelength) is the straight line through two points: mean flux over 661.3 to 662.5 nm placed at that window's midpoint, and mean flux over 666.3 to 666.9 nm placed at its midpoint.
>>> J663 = 663.60 nm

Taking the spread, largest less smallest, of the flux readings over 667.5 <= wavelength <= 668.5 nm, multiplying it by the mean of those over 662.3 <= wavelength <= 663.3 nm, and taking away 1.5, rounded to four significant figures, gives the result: 2413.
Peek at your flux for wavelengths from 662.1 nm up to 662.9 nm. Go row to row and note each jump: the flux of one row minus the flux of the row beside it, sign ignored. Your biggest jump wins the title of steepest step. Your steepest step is 3.0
